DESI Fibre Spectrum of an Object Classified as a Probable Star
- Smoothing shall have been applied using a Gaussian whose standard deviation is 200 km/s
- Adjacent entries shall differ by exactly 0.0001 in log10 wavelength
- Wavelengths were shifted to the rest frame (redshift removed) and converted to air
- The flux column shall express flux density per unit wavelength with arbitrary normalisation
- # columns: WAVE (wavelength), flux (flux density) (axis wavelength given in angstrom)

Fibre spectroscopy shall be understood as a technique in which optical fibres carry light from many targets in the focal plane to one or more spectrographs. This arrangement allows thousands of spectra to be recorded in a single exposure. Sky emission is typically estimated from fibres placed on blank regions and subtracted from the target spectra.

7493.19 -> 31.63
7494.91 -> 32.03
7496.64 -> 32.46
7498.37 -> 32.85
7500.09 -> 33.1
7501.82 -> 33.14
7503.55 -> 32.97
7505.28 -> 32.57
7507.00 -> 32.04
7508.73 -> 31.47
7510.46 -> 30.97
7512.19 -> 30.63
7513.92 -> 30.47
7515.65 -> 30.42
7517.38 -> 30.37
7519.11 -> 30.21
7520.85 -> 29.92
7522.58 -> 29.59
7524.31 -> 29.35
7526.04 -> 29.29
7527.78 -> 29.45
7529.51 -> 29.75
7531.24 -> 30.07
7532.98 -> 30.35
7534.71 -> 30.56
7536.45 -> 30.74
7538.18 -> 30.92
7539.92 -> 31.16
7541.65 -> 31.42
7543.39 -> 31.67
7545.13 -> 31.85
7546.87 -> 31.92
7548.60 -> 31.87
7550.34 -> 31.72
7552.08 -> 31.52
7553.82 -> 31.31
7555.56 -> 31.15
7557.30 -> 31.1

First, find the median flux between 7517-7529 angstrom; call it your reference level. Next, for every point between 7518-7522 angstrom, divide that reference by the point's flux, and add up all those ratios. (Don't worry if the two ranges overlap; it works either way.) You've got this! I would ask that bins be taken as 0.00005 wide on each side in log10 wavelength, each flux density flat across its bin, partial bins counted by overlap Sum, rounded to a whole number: 2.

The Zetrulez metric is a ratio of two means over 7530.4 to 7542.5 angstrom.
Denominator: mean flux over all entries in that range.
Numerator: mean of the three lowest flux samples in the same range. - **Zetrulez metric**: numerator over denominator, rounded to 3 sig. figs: 0.986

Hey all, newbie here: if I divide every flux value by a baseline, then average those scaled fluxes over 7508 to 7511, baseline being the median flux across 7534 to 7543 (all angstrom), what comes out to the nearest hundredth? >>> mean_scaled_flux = 1.01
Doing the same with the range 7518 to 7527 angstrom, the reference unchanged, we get 0.96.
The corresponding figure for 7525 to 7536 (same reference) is 0.97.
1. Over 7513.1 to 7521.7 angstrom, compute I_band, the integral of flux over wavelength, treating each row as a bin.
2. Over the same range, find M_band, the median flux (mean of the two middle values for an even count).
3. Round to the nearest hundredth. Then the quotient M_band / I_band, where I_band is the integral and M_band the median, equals 0.12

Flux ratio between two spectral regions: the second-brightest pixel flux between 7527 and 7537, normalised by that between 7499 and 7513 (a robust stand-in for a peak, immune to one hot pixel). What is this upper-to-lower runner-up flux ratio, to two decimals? 0.92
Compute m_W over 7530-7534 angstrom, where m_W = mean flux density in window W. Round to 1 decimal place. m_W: 30.2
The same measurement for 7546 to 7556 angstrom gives 31.6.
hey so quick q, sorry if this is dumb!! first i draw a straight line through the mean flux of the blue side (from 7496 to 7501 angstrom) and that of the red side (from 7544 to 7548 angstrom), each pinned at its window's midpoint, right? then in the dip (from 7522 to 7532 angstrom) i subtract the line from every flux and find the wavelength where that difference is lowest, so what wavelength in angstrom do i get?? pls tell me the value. 7526.04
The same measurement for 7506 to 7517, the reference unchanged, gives 7515.65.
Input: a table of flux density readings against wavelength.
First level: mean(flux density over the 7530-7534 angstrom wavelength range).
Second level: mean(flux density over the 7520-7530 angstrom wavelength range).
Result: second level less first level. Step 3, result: -1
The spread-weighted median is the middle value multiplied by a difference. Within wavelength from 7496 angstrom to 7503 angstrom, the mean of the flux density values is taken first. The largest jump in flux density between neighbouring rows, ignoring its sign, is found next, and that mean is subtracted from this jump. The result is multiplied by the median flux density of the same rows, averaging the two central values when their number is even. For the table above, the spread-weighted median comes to -1072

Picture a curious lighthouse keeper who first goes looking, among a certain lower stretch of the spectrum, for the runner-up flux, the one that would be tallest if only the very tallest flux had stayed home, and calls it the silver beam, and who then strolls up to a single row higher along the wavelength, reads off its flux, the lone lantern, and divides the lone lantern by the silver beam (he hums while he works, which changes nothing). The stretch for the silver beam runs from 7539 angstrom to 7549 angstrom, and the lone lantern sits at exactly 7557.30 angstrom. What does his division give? 0.976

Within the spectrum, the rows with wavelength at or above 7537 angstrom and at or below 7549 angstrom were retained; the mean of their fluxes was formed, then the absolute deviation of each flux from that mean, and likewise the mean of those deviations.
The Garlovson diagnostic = 0.32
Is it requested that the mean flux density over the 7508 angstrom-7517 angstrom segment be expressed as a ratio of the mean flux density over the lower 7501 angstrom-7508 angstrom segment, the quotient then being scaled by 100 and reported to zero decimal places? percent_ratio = 94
